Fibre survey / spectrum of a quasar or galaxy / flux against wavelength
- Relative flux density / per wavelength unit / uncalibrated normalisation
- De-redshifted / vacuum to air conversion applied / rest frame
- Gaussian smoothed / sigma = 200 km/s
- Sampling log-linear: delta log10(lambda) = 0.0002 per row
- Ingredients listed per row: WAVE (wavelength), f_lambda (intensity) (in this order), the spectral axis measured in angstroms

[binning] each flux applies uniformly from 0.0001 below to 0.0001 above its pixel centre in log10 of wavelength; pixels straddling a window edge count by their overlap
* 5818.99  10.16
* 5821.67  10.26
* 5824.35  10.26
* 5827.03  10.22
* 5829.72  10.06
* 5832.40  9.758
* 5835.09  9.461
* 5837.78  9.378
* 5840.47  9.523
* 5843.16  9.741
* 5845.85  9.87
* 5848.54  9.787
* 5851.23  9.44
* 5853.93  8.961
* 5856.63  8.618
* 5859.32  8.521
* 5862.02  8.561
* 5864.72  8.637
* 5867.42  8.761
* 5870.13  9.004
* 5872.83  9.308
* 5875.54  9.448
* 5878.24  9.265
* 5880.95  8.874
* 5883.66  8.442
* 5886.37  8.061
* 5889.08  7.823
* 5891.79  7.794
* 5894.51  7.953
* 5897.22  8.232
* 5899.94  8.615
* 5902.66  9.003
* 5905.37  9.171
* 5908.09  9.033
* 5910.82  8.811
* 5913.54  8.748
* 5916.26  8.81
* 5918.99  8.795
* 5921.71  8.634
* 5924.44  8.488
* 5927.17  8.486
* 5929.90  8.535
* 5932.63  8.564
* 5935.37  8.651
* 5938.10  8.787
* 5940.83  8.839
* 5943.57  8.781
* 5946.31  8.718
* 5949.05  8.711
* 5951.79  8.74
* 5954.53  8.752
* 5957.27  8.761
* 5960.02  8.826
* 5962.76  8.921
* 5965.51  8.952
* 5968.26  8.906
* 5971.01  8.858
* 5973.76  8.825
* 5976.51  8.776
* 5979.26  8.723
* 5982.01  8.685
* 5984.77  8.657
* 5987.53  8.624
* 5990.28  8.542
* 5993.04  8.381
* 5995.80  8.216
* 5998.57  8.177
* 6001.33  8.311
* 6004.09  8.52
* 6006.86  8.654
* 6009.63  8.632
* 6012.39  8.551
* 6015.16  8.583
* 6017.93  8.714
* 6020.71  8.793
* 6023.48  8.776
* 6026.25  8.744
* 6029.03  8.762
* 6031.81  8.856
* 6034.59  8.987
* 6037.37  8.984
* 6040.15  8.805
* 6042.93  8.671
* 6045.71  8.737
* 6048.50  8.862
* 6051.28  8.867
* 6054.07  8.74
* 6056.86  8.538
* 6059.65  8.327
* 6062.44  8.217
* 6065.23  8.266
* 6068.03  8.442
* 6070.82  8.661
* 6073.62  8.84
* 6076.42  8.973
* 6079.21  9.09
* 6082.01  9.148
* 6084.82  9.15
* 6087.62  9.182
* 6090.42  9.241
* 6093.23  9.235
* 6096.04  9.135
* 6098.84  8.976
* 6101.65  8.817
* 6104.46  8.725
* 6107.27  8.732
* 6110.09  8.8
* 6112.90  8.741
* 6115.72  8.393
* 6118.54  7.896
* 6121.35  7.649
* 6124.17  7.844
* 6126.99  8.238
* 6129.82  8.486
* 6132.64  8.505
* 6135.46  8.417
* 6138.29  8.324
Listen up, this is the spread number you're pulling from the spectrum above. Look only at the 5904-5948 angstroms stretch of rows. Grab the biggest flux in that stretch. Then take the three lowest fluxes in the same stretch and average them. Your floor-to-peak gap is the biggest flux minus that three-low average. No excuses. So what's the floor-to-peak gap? 0.67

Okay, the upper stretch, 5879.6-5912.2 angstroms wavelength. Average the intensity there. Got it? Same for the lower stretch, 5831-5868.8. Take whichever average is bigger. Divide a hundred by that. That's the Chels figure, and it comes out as 10.9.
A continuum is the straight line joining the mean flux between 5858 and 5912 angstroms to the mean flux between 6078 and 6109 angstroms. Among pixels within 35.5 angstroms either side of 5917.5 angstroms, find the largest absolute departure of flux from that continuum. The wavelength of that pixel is 5891.79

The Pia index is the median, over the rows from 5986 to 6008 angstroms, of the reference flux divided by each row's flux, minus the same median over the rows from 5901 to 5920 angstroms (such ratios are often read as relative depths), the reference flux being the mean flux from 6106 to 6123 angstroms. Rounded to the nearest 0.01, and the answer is 0.04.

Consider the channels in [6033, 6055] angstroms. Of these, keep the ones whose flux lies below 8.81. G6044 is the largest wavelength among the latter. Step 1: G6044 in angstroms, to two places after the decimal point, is 6054.07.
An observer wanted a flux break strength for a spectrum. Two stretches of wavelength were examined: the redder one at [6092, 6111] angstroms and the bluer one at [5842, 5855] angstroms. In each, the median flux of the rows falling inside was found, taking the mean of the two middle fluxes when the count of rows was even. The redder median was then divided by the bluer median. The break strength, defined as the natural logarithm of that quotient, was -0.10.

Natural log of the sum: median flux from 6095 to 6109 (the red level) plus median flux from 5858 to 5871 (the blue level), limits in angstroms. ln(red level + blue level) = 2.86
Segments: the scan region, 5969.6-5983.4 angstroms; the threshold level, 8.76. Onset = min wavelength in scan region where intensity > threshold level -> 5971.01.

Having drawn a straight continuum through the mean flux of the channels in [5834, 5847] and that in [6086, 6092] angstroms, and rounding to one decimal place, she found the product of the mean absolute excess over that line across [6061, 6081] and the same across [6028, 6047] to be 0.3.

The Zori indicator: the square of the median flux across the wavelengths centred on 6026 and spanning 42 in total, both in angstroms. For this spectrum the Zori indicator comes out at 76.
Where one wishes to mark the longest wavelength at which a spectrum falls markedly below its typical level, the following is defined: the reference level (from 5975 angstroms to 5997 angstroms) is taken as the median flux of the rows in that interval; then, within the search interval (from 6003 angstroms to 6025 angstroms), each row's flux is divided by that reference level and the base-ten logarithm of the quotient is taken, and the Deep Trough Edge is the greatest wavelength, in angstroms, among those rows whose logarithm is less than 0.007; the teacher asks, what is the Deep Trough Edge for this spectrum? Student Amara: 6023.48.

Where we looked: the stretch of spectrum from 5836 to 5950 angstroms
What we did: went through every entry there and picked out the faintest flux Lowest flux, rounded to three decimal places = 7.794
